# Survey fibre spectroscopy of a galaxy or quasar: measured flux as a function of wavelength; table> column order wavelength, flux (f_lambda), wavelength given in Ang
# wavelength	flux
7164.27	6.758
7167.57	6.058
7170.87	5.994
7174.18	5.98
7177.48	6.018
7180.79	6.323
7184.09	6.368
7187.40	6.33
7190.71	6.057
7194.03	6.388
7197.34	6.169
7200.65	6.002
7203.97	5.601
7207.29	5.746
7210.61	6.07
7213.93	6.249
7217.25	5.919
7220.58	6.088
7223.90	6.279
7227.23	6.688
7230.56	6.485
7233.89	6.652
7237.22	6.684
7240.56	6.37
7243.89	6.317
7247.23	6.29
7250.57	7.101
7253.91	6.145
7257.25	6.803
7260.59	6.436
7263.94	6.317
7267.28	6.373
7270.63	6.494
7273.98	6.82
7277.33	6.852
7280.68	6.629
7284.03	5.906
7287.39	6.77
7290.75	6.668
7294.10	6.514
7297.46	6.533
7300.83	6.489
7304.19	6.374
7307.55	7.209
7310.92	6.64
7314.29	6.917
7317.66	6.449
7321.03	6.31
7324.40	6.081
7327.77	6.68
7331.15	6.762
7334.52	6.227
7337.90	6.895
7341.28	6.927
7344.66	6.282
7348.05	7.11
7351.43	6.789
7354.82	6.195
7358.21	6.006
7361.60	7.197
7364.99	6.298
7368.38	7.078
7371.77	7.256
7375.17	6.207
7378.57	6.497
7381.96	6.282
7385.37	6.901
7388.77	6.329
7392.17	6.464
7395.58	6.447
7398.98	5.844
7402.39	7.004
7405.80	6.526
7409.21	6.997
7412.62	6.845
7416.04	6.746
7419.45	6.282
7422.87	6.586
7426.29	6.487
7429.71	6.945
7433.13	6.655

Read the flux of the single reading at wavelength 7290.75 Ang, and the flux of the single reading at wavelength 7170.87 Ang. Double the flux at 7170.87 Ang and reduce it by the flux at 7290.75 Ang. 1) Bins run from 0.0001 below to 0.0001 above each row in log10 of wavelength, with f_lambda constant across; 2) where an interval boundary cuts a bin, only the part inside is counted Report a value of 5.32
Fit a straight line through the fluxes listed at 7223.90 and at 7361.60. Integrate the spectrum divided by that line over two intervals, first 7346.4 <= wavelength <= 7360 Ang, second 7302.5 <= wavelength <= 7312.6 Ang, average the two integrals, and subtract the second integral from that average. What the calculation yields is 1.2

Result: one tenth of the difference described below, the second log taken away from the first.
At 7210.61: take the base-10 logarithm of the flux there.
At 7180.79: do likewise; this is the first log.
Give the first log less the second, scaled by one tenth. 0.002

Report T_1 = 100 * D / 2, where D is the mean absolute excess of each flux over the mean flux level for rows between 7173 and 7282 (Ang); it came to 12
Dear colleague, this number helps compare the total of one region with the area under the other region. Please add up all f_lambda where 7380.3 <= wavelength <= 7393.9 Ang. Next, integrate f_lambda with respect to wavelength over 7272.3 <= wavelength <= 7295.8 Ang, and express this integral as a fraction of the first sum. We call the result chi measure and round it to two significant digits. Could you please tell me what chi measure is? 6.0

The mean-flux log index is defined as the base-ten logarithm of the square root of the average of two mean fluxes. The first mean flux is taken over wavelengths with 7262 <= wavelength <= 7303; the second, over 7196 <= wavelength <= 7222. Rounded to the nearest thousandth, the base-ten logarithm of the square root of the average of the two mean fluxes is 0.398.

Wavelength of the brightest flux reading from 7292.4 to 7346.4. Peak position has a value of 7307.55 Ang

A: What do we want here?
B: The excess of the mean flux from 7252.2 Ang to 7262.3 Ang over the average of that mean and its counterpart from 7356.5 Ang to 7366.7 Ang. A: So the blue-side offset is -0.019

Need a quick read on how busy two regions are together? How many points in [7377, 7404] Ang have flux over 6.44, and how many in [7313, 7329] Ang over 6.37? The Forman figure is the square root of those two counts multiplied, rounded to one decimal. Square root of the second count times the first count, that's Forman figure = 3.9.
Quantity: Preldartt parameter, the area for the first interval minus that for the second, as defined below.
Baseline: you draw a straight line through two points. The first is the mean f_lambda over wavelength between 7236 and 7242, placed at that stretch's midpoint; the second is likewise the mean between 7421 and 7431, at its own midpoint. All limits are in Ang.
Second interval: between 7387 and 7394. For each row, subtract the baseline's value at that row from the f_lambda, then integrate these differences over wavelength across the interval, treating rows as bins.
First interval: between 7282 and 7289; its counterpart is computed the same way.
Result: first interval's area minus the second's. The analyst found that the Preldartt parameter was 0.2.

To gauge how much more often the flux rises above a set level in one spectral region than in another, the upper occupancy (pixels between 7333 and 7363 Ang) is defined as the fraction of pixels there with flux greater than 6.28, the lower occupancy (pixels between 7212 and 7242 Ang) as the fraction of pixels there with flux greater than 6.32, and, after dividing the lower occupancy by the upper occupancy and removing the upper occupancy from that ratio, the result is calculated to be 0.17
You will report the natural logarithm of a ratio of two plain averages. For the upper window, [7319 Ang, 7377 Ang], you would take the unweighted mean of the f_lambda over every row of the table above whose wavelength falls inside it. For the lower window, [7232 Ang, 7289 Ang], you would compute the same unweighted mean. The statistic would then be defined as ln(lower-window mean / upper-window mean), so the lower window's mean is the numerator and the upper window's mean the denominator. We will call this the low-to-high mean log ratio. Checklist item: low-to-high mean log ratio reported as -0.012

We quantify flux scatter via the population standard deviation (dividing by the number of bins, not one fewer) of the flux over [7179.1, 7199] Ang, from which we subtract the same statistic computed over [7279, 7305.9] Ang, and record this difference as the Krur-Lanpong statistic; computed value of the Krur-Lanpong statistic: -0.13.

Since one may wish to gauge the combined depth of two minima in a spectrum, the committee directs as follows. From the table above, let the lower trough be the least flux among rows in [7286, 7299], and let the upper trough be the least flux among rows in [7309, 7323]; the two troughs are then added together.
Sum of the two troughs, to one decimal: 12.8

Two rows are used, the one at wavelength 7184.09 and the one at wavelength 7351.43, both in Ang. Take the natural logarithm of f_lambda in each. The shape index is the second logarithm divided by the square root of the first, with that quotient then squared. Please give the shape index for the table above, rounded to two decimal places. 1.98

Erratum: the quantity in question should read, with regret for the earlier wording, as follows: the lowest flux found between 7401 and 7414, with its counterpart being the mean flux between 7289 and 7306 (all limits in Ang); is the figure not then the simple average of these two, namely 6.52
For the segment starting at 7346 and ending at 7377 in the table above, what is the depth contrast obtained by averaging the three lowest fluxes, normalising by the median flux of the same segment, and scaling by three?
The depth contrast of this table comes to 2.71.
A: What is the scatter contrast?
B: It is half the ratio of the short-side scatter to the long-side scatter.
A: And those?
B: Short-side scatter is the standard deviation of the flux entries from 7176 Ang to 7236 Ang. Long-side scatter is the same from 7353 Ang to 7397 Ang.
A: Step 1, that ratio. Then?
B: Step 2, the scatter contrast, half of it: 0.35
